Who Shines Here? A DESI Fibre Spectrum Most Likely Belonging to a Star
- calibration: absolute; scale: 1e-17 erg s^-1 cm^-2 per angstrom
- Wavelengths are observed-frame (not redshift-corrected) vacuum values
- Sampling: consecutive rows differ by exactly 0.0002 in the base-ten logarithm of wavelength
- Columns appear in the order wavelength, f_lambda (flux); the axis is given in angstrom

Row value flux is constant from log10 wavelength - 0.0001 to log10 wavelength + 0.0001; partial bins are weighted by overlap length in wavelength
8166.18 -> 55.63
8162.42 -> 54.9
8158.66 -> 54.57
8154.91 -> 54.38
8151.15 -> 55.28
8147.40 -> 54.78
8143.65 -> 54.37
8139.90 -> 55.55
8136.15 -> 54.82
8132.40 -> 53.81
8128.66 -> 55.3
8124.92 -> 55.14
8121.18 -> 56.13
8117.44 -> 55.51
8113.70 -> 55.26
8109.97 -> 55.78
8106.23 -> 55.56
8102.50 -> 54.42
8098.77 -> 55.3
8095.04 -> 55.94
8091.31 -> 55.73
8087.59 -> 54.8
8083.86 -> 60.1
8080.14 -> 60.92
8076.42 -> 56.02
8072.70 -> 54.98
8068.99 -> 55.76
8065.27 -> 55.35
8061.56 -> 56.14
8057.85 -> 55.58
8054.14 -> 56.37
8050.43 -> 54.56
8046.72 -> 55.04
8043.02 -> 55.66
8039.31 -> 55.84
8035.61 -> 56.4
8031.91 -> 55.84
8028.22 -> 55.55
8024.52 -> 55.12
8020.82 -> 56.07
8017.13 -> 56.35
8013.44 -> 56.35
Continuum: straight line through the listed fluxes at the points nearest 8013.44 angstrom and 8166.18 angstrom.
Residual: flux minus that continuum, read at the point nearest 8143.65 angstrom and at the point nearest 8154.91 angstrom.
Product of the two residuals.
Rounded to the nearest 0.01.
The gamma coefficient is 1.78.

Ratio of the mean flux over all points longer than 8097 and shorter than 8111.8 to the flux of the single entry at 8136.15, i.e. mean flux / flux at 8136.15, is 1.01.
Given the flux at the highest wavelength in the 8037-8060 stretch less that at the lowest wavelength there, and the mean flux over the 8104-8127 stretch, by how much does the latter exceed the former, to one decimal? 55.8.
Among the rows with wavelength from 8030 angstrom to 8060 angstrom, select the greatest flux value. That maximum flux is 56.4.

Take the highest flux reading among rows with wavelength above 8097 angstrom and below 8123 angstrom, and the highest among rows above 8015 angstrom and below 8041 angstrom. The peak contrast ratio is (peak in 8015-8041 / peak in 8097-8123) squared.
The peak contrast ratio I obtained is 1.010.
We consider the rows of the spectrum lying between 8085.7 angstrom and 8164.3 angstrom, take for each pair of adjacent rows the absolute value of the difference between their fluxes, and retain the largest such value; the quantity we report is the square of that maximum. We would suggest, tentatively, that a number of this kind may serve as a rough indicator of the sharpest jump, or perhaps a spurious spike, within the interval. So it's 2.2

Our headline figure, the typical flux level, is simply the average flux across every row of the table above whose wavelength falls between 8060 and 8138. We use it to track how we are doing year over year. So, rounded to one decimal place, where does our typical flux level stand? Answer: 55.8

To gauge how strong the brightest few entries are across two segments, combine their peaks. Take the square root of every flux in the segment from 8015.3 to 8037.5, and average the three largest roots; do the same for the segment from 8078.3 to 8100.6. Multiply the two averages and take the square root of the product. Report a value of 7.59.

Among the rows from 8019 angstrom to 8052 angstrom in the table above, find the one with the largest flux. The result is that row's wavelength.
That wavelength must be 8035.61 angstrom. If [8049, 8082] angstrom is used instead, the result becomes 8080.14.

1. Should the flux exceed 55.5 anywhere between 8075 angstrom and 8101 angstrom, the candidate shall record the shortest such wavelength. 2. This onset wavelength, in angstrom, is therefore 8076.42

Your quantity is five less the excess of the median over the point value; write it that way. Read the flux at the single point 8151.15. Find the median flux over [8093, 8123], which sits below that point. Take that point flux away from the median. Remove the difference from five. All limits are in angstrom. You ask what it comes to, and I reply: 4.7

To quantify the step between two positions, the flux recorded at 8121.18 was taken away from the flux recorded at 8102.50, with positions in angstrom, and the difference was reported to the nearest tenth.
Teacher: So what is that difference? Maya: -1.7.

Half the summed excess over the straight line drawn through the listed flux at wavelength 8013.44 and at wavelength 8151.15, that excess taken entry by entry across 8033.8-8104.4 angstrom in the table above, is 1.2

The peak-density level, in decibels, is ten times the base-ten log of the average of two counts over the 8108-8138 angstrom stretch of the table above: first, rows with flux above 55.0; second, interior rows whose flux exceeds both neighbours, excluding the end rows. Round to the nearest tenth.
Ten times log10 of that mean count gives 6.0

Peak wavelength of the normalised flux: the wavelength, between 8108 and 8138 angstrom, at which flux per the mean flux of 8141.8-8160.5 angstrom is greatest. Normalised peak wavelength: 8121.18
